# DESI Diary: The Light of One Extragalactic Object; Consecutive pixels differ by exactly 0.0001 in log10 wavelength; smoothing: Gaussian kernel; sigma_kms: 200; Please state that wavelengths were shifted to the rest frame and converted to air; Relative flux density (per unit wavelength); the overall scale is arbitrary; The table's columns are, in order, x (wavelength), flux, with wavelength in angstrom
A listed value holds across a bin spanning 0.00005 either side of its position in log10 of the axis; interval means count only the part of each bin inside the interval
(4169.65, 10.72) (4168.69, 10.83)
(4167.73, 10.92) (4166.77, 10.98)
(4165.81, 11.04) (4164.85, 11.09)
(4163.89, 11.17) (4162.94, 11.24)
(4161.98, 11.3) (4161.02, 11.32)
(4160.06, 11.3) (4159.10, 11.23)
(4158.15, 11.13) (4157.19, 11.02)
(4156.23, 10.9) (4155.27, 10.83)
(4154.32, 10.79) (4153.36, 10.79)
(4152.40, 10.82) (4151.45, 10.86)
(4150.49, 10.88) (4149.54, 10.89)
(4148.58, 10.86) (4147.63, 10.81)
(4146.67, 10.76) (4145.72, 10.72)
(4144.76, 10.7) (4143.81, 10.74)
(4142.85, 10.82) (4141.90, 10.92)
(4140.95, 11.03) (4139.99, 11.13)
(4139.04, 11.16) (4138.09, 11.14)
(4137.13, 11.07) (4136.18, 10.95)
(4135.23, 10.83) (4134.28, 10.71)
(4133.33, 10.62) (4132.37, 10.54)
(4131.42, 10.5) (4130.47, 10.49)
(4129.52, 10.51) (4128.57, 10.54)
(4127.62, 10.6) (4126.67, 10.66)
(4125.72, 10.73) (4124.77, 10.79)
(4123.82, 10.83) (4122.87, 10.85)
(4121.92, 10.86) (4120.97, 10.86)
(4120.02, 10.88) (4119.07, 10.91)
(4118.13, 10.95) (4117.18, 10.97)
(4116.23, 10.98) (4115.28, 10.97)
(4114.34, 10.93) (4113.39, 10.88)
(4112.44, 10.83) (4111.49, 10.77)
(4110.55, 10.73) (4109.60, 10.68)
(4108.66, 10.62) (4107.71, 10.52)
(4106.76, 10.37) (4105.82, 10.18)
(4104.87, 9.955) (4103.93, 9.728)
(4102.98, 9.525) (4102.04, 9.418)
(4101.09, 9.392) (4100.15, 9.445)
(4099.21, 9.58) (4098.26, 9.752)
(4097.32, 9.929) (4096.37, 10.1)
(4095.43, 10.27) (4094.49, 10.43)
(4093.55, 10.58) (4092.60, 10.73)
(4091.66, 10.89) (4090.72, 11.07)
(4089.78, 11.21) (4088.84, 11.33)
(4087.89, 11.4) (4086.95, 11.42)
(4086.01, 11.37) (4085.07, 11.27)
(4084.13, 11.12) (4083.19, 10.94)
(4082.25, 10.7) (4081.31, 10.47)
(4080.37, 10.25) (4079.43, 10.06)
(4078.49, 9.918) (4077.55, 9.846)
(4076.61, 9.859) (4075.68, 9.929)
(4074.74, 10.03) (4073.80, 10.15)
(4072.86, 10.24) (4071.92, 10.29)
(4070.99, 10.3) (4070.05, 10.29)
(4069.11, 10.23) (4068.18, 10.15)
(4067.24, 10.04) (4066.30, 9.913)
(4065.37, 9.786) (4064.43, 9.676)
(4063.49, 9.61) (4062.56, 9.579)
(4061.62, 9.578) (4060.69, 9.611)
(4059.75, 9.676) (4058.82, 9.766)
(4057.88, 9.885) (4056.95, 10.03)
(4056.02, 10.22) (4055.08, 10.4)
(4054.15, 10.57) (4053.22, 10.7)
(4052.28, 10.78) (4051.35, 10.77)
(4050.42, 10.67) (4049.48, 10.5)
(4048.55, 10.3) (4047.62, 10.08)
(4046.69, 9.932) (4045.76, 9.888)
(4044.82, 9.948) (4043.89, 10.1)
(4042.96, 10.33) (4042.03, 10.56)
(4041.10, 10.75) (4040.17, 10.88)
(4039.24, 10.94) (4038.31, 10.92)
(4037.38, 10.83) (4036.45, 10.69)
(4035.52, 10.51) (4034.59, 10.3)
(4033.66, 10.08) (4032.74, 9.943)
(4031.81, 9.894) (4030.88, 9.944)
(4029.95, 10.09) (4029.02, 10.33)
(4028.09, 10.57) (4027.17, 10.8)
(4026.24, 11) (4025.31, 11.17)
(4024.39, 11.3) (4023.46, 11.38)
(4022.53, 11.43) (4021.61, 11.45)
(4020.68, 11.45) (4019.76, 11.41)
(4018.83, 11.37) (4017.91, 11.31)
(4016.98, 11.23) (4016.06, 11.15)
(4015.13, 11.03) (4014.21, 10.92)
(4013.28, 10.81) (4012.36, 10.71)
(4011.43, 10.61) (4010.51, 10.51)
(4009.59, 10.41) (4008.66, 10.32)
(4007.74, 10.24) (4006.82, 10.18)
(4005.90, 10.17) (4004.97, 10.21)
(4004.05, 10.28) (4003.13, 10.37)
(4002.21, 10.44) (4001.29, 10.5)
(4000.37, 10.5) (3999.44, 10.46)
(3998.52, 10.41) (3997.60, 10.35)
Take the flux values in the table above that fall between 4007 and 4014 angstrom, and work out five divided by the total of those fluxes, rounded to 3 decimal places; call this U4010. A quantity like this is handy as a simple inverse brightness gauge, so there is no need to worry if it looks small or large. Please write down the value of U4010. 0.068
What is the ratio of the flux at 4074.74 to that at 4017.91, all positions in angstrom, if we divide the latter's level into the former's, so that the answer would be 0.89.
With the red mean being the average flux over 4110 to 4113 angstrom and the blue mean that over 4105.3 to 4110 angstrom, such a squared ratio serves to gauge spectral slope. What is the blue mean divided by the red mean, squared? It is 0.94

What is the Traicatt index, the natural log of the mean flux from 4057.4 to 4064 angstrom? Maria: 2.27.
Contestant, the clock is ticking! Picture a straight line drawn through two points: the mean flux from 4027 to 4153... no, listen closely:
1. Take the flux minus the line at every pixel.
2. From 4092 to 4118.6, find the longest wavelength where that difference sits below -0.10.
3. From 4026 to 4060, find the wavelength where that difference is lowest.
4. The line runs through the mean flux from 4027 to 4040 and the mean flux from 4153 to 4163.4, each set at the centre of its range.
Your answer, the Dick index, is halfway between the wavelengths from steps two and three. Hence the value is 4084.7 angstrom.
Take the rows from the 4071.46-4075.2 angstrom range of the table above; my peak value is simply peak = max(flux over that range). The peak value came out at 10.29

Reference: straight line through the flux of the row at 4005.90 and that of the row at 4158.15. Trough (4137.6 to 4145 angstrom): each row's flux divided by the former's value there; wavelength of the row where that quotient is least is 4144.76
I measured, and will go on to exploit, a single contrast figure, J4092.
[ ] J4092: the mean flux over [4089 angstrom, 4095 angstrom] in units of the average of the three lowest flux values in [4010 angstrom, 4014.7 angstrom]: 1.02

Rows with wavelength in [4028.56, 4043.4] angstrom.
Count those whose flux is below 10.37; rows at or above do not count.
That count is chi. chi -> 8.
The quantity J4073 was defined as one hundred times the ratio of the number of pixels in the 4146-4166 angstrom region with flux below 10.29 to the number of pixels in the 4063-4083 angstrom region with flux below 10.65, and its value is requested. 0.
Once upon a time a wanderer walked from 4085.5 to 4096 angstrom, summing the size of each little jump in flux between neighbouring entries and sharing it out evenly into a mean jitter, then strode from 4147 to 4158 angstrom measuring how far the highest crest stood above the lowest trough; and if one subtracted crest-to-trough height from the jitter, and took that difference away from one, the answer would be 1.1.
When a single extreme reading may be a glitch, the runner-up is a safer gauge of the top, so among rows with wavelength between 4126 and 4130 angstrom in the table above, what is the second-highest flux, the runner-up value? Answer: 10.6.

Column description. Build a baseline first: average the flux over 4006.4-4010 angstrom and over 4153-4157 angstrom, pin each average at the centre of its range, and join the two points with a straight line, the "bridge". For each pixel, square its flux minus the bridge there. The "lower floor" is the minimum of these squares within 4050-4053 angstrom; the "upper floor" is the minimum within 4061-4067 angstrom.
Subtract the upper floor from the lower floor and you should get -0.29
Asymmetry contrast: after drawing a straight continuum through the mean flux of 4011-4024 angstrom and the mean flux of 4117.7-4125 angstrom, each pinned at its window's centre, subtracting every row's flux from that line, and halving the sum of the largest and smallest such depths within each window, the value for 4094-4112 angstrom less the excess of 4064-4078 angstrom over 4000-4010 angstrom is 0.66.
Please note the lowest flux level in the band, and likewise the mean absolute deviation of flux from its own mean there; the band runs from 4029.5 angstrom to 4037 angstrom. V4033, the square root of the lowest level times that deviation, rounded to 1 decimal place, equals 1.5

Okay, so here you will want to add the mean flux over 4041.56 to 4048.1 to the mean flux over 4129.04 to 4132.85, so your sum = 20.6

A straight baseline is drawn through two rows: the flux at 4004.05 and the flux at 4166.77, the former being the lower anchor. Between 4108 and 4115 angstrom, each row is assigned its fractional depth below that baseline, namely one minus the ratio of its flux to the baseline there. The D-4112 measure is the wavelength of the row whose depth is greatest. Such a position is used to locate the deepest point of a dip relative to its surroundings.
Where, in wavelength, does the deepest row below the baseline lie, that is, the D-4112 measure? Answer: 4108.66 angstrom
